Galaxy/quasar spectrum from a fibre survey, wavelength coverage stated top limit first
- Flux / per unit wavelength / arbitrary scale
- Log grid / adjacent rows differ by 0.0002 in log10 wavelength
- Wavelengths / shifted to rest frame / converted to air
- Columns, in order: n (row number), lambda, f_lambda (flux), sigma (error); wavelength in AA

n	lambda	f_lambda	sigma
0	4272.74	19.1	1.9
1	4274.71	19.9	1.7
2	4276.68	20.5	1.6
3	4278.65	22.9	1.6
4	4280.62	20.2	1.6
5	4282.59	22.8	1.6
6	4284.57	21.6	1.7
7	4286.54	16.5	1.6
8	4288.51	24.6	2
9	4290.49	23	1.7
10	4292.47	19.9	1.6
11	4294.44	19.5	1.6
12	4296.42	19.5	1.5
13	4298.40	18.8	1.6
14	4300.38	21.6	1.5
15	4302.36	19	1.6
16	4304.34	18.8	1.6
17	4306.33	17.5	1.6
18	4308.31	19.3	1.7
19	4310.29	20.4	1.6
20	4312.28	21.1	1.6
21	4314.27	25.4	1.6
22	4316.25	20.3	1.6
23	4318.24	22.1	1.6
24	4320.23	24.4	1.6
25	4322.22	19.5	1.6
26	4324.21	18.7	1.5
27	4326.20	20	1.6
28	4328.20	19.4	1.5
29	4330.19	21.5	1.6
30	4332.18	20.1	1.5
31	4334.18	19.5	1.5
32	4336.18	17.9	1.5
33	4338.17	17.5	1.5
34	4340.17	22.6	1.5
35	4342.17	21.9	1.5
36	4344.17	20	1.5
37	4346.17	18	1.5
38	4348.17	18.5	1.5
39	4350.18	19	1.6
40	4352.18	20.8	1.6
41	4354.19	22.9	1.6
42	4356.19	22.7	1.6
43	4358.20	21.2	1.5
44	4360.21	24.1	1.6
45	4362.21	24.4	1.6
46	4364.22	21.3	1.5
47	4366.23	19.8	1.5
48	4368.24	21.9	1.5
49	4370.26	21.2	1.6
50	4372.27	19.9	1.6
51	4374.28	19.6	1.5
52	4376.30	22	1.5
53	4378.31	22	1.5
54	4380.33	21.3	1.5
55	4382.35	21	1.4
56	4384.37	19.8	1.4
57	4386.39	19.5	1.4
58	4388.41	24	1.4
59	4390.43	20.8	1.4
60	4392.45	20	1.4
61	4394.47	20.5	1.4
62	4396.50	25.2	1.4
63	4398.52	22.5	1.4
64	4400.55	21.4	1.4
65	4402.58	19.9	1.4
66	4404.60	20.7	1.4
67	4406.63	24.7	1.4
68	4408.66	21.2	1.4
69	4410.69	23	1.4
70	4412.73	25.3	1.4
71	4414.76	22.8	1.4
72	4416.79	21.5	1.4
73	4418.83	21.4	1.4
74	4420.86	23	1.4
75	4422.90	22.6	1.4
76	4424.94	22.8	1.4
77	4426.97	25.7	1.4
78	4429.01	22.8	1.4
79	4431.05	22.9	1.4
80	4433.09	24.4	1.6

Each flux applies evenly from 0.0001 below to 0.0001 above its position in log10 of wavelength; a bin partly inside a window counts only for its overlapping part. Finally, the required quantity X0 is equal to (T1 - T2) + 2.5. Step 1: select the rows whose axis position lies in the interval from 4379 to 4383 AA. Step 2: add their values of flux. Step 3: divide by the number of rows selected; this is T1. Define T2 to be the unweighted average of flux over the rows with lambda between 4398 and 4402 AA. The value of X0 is 1.7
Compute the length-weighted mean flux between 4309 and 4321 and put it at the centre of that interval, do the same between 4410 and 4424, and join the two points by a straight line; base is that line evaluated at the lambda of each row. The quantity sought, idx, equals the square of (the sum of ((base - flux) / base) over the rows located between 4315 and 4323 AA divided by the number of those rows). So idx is 0.0008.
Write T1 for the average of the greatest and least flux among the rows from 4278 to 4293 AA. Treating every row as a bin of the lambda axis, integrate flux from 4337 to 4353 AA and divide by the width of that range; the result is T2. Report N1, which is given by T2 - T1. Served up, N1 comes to -0.8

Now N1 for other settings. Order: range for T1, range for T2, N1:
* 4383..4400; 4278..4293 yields -0.9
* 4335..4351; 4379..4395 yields 0.8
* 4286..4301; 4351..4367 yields 1.6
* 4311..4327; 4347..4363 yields -0.4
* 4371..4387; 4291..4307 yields -1.3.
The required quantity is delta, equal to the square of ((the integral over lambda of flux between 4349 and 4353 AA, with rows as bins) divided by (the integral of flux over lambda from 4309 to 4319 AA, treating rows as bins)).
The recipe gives 0.1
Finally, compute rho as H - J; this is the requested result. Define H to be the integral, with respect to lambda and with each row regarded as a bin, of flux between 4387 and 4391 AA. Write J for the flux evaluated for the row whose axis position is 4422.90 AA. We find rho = 67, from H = 89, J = 22.6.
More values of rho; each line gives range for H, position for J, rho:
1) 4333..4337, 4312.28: 54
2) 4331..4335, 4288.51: 55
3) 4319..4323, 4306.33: 71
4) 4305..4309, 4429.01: 51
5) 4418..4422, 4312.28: 68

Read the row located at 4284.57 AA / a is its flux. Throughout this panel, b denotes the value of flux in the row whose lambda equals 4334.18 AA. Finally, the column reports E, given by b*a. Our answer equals 421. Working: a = 21.6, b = 19.5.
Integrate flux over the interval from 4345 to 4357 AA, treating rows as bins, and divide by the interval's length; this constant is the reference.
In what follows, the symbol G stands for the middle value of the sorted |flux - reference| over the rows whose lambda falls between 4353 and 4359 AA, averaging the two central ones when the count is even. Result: 2.4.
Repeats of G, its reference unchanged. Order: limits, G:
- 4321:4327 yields 0.8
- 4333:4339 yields 2.4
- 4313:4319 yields 1.8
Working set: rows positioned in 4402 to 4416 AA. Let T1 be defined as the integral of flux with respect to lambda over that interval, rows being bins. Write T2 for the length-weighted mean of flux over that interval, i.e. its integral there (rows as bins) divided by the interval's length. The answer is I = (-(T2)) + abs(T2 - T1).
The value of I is 271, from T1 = 316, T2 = 22.6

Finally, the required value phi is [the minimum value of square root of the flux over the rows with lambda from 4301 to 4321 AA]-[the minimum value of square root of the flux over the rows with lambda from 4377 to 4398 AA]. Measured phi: -0.23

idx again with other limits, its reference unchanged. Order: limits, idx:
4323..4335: 0.0115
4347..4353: 0.0174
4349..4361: 0.0008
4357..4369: 0.0002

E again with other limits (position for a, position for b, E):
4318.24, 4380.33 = 471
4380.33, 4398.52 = 479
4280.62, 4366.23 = 400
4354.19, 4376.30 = 504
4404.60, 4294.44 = 404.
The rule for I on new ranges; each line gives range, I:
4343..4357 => 243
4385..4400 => 282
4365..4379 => 251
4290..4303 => 221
